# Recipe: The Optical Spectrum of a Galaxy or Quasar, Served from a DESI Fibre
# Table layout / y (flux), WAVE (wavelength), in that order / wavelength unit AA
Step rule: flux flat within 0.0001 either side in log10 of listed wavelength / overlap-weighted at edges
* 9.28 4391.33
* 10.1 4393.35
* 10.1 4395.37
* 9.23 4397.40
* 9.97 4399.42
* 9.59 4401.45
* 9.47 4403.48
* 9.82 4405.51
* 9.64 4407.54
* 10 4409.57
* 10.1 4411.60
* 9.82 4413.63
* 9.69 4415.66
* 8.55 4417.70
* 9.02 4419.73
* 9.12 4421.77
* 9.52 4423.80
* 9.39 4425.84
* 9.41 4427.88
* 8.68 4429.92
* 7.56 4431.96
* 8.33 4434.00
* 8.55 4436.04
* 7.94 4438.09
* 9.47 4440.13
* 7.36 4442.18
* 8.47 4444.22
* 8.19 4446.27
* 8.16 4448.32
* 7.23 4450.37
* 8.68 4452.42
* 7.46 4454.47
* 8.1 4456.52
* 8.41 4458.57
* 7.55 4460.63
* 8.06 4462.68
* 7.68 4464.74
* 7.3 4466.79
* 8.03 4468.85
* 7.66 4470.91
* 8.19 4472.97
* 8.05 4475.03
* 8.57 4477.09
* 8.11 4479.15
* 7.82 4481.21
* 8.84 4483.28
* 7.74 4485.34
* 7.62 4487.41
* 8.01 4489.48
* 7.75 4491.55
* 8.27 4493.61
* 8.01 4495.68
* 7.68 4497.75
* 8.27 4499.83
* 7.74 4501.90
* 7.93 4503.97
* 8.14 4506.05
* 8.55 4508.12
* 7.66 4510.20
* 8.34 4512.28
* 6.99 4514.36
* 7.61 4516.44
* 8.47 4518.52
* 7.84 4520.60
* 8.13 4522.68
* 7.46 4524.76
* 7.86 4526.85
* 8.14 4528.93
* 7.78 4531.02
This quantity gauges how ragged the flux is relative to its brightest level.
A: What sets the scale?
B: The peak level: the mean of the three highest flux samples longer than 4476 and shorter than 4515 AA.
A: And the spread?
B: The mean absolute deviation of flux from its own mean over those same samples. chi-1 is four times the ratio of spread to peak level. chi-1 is 0.15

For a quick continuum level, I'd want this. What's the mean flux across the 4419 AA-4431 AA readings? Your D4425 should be 9.19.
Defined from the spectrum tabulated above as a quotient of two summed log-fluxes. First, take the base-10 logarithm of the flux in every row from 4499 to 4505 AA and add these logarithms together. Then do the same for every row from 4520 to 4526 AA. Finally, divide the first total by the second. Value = 1.01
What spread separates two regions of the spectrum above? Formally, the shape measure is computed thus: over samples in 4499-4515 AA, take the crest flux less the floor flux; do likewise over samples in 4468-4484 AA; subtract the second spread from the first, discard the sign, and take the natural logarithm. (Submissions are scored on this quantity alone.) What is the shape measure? -1.0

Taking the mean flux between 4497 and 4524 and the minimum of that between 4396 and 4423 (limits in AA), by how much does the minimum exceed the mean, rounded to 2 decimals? 0.60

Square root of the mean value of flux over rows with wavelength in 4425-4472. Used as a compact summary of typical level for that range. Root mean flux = 2.86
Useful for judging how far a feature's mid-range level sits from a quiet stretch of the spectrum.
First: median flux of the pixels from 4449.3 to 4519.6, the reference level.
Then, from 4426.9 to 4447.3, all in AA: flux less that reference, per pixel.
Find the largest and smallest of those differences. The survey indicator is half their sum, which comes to 0.4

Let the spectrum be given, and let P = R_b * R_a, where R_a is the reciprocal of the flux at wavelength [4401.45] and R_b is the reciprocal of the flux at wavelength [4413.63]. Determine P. 0.0106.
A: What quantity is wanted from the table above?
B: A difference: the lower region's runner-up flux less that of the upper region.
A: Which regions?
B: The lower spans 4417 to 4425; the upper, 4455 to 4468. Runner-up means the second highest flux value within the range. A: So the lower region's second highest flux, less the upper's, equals 1.0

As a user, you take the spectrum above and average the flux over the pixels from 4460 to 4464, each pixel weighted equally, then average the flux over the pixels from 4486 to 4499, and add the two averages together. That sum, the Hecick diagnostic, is 15.7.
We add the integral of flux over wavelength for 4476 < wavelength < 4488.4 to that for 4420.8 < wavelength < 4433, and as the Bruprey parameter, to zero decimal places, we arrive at 210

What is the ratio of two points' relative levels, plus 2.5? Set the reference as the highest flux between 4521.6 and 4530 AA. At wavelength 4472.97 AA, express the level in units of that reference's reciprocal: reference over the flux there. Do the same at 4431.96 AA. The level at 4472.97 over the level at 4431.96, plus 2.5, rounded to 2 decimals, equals 3.42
